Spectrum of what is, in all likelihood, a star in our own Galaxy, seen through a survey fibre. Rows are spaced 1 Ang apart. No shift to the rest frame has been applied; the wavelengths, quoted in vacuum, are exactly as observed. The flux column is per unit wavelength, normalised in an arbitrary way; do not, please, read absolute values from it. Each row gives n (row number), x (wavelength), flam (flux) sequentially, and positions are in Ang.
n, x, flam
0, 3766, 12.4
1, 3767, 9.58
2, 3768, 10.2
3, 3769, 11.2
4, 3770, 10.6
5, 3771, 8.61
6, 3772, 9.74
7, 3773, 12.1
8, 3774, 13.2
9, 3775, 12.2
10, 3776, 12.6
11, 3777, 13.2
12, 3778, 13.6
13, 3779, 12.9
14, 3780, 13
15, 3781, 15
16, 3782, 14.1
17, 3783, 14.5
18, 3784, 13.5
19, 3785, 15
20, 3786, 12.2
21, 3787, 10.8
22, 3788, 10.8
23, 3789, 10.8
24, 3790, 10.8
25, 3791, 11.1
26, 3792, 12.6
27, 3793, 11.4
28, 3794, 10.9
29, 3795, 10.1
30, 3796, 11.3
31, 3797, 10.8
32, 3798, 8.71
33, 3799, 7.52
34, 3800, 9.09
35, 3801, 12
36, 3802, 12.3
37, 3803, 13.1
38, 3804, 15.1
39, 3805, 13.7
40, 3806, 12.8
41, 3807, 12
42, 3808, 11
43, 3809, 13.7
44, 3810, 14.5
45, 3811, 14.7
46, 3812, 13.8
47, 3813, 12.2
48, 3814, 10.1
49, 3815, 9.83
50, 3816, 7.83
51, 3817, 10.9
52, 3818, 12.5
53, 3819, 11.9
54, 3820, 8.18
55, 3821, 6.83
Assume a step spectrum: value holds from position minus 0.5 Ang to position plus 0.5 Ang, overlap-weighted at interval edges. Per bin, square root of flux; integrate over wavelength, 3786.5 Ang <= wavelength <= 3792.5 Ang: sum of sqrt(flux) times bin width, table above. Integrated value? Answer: 20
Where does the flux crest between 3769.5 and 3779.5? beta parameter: 3778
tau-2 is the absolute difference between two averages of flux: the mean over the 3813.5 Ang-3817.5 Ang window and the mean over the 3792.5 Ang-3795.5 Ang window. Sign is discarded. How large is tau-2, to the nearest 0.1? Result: 1.1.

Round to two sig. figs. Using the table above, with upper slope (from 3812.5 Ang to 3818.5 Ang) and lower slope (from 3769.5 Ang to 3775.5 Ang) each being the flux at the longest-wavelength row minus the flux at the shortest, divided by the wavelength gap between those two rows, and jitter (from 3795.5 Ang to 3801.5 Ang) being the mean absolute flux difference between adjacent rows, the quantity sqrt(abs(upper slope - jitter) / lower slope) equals 2.2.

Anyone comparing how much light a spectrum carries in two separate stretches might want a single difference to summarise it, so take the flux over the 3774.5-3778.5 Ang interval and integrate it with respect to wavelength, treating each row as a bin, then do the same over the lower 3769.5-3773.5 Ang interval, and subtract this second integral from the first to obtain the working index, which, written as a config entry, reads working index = 11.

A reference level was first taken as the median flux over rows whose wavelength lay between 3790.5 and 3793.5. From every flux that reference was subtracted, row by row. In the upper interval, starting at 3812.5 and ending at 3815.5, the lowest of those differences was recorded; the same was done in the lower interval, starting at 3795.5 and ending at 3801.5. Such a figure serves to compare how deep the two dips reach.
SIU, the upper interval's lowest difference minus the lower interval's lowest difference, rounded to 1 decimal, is 2.3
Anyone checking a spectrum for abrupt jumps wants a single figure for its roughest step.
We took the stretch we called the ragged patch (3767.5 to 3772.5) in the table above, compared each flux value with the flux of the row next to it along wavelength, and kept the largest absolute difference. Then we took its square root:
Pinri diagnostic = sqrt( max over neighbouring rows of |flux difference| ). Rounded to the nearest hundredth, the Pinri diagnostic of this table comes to 1.41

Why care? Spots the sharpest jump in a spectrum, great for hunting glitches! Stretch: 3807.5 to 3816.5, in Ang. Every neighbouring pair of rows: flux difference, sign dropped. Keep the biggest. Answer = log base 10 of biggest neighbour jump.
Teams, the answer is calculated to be 0.43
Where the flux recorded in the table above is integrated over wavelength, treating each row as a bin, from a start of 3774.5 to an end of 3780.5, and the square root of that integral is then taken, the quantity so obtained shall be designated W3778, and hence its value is 8.80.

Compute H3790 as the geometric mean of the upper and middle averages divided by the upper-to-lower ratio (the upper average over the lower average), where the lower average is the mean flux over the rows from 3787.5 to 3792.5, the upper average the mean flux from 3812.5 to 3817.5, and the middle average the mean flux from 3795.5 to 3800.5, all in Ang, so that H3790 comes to 10.8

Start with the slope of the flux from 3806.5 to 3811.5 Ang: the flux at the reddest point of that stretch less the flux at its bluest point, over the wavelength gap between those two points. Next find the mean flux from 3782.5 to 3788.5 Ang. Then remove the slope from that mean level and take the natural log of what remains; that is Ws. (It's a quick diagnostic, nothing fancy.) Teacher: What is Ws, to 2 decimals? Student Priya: 2.50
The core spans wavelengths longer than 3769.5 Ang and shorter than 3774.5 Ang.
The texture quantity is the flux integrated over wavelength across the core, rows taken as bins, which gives 54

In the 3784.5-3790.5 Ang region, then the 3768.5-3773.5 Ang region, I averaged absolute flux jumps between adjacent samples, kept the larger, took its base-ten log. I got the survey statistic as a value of 0.18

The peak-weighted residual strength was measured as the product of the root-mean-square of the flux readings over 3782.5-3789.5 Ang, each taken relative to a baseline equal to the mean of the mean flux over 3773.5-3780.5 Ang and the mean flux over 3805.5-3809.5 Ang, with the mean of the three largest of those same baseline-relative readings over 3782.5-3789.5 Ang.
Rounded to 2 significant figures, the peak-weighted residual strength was 2.8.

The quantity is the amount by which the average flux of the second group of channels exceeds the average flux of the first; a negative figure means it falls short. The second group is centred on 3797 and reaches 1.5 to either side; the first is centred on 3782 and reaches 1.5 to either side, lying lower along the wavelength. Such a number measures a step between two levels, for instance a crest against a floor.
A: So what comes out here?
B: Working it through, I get -4.3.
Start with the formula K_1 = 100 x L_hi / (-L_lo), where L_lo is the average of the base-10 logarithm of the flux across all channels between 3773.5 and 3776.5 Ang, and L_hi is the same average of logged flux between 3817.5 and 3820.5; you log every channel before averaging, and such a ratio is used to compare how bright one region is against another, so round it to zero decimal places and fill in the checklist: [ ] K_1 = -93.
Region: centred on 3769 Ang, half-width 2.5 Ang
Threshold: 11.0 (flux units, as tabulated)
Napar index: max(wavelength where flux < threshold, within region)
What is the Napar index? 3771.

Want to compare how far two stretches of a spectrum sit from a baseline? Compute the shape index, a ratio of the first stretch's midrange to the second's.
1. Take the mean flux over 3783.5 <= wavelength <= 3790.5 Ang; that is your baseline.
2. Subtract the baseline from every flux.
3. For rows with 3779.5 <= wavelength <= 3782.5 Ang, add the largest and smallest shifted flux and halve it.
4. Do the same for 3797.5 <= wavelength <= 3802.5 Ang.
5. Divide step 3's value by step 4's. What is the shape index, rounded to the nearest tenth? -1.0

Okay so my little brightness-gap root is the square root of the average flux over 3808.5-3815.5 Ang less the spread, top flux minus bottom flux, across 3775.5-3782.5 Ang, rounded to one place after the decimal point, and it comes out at 3.2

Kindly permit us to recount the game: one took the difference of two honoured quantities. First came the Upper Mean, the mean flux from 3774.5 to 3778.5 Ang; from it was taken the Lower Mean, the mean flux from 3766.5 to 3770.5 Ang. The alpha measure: 3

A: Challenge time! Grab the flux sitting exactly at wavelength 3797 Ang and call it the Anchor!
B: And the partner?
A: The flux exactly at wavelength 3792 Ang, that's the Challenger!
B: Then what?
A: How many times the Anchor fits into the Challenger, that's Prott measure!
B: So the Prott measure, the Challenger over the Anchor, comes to 1.17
